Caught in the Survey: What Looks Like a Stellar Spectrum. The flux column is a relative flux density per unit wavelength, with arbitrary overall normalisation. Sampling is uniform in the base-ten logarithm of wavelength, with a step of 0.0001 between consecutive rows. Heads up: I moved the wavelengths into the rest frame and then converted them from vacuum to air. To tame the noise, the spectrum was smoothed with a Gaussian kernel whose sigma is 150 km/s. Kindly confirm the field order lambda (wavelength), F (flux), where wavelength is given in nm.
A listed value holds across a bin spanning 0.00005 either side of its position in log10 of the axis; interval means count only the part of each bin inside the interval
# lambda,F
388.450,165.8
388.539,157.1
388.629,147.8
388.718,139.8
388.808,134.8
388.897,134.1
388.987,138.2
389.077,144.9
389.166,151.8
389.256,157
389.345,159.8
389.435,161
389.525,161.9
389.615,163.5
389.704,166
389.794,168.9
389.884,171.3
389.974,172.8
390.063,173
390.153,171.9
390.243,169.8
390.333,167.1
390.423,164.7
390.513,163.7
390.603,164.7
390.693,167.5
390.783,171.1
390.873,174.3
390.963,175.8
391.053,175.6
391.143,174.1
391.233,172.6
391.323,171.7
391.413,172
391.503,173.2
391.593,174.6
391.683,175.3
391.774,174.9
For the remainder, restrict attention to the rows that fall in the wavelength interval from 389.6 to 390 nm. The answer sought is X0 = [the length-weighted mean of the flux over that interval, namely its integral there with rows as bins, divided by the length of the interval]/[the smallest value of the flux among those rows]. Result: 1.03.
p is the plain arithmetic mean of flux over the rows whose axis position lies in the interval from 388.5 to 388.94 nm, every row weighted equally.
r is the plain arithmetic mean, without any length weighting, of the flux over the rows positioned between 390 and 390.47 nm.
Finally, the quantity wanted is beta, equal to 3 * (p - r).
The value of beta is -80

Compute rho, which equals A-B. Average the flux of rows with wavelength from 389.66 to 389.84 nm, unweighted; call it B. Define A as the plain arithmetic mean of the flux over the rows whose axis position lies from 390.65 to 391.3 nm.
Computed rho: 6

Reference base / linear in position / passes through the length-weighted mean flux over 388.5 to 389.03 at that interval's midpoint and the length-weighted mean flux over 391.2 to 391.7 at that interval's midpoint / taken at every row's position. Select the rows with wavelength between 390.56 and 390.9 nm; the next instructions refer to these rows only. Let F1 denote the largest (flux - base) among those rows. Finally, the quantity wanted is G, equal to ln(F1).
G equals 2.05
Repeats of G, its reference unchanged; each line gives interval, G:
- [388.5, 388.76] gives 2.89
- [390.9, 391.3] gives 2.10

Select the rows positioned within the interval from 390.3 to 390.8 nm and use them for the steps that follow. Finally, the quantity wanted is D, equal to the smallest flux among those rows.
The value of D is 163.7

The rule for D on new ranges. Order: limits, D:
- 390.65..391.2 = 167.5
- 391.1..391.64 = 171.7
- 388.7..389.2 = 134.1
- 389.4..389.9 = 161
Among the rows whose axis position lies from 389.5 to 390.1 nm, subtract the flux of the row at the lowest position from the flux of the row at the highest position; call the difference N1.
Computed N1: 11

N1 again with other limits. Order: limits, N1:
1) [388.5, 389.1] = -12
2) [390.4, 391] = 11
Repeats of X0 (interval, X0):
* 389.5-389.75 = 1.01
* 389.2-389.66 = 1.02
